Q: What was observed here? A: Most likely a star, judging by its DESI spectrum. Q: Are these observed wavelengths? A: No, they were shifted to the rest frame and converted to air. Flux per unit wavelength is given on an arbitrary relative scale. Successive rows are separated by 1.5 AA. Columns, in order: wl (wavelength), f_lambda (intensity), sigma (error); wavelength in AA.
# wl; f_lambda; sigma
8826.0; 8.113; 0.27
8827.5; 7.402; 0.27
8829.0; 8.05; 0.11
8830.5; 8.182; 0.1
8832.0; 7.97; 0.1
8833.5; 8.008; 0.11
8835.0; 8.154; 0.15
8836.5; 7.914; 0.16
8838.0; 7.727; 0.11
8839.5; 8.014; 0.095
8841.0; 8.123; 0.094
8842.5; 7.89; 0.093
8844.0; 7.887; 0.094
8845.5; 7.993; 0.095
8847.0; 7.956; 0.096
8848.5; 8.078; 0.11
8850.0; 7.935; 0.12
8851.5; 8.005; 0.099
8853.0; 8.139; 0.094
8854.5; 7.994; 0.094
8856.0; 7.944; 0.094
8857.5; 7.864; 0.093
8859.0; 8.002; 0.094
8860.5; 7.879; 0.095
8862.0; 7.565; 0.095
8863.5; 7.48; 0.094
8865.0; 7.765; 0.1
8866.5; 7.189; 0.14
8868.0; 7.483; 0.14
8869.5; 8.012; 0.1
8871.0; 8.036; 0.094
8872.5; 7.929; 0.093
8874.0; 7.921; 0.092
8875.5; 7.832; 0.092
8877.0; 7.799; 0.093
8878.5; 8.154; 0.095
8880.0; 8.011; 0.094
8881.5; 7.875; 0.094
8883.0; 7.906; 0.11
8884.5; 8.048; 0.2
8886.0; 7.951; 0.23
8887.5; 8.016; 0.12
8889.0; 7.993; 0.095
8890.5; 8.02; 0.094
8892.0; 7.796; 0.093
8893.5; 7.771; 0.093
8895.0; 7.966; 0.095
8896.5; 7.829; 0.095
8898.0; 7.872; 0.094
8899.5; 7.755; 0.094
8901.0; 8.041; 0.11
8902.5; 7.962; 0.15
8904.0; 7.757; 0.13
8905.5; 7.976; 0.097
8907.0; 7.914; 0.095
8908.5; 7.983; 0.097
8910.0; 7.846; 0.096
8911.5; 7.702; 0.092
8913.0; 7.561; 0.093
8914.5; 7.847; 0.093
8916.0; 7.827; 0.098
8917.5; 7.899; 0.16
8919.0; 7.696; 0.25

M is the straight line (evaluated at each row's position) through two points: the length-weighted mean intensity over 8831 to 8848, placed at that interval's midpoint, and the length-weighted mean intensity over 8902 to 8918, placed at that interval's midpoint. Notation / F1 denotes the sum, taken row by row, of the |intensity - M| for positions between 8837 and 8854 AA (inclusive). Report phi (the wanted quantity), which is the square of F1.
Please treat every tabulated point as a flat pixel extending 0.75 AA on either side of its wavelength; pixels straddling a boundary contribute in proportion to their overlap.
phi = 1.0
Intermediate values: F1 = 1.0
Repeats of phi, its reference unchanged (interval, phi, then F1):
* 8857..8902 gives 19.3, 4.4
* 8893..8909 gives 1.1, 1.1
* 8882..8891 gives 0.4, 0.6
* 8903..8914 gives 0.7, 0.8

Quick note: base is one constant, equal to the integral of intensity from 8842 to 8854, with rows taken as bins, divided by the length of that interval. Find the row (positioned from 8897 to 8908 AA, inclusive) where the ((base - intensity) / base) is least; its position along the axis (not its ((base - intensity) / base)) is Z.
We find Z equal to 8901.0 AA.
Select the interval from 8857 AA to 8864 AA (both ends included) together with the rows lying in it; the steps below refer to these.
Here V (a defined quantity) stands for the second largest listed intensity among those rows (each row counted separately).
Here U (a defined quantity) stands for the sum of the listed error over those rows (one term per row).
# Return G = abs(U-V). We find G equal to 7.41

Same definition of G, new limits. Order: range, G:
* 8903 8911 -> 7.46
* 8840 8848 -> 7.52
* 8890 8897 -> 7.50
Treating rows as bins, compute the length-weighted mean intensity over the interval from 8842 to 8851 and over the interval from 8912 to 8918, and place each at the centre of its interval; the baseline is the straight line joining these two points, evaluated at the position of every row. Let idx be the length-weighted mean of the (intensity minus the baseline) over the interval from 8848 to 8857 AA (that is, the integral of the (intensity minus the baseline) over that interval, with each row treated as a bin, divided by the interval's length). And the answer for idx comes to 0.07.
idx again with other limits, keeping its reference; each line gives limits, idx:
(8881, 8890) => 0.11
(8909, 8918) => 0.00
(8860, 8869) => -0.35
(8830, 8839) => 0.00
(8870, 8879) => 0.06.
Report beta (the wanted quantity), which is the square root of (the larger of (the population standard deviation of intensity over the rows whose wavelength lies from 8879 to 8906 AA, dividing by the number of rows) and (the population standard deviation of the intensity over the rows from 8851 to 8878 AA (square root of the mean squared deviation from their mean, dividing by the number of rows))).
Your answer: 0.488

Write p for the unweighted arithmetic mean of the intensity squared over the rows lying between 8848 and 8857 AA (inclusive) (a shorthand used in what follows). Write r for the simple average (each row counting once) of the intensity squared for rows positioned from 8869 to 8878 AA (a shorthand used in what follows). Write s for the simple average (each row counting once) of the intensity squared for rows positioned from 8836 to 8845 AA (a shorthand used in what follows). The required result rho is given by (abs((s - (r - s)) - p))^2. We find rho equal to 2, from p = 64.3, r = 62.8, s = 62.8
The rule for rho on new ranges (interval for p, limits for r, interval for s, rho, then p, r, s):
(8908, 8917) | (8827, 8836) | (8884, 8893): 8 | 60.8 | 63.4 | 63.5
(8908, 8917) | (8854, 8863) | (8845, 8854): 33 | 60.8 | 62.0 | 64.3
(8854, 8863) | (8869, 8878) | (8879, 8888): 5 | 62.0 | 62.8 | 63.5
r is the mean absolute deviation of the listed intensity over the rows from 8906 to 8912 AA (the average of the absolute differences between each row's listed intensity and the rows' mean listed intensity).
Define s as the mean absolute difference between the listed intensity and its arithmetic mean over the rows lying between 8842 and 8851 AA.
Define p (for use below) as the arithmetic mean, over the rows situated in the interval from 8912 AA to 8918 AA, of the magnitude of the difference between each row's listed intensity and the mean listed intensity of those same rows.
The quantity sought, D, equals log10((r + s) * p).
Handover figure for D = -1.81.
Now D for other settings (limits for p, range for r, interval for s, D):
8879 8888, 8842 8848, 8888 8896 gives -2.09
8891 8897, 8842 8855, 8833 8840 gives -1.96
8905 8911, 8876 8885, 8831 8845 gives -1.99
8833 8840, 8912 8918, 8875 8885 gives -1.60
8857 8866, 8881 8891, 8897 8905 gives -1.62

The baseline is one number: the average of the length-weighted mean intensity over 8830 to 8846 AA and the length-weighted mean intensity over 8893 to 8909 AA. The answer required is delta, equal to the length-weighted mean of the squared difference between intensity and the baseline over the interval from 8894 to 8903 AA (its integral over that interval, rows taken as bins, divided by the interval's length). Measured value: 0.011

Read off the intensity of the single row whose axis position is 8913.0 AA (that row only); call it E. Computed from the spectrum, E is 7.561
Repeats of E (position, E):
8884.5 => 8.048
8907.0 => 7.914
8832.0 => 7.97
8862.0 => 7.565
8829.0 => 8.05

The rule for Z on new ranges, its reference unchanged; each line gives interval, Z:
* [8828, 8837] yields 8830.5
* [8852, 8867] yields 8853.0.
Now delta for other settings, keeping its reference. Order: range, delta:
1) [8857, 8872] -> 0.118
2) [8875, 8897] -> 0.012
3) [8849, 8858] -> 0.009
